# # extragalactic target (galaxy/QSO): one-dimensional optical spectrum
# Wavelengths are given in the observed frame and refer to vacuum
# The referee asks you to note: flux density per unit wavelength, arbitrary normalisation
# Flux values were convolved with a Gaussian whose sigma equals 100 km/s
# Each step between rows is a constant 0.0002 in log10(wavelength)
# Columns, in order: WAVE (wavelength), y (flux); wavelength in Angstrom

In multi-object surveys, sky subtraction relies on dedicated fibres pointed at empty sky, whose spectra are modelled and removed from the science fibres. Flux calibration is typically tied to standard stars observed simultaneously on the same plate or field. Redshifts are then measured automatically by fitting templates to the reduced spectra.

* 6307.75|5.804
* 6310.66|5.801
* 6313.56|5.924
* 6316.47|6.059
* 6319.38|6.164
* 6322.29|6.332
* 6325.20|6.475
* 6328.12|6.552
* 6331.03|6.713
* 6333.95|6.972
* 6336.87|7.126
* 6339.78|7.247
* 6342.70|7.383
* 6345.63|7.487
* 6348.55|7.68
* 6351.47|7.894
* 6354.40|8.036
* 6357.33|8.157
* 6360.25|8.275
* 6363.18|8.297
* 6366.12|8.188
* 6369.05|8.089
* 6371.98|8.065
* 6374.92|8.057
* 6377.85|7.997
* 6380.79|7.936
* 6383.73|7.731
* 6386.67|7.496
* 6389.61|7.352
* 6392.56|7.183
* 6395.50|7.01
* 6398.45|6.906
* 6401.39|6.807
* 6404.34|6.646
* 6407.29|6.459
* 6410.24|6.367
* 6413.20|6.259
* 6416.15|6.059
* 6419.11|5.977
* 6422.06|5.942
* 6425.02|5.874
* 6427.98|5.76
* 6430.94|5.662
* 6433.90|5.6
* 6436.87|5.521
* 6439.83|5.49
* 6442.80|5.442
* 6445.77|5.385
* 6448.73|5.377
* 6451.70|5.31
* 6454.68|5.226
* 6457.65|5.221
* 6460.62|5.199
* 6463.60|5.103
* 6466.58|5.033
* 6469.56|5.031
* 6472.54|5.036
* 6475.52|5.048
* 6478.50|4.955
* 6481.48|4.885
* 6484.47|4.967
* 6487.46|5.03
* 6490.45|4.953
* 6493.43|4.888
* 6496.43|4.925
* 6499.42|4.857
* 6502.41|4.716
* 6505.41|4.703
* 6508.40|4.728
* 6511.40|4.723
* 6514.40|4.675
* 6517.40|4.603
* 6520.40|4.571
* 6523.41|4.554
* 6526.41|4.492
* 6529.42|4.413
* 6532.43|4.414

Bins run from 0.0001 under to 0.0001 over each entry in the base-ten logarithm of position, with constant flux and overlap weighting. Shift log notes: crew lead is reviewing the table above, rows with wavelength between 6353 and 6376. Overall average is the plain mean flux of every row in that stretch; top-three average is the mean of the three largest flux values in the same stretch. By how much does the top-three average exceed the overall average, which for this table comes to 0.11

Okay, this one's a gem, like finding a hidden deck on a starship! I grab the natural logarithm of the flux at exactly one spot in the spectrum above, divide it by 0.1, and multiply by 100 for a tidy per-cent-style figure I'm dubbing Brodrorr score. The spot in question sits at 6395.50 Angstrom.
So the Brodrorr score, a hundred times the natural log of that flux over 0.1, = 1947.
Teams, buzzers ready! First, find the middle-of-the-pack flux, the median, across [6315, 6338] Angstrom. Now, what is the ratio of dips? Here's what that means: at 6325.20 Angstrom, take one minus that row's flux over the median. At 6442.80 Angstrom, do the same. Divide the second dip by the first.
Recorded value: 27.8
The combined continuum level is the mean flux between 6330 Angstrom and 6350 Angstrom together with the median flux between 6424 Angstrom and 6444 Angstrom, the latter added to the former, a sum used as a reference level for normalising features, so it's 12.8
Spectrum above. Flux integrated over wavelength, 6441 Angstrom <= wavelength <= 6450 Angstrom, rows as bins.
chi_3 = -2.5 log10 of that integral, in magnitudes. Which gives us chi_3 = -4.2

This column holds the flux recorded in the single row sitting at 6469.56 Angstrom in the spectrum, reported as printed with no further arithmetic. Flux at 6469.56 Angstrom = 5.031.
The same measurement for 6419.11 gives 5.977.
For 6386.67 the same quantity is 7.496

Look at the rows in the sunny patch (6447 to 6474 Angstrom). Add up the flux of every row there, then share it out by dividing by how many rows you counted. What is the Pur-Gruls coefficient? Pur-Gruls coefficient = 5.2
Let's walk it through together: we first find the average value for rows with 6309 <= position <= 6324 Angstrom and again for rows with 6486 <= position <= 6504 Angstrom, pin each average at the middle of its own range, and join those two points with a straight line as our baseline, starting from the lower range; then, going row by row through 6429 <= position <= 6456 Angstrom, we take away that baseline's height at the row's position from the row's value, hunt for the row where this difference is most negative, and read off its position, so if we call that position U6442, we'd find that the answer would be 6454.68 Angstrom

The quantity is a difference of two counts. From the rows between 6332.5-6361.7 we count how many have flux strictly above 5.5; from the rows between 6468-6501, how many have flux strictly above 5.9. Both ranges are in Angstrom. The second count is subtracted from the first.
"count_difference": 10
